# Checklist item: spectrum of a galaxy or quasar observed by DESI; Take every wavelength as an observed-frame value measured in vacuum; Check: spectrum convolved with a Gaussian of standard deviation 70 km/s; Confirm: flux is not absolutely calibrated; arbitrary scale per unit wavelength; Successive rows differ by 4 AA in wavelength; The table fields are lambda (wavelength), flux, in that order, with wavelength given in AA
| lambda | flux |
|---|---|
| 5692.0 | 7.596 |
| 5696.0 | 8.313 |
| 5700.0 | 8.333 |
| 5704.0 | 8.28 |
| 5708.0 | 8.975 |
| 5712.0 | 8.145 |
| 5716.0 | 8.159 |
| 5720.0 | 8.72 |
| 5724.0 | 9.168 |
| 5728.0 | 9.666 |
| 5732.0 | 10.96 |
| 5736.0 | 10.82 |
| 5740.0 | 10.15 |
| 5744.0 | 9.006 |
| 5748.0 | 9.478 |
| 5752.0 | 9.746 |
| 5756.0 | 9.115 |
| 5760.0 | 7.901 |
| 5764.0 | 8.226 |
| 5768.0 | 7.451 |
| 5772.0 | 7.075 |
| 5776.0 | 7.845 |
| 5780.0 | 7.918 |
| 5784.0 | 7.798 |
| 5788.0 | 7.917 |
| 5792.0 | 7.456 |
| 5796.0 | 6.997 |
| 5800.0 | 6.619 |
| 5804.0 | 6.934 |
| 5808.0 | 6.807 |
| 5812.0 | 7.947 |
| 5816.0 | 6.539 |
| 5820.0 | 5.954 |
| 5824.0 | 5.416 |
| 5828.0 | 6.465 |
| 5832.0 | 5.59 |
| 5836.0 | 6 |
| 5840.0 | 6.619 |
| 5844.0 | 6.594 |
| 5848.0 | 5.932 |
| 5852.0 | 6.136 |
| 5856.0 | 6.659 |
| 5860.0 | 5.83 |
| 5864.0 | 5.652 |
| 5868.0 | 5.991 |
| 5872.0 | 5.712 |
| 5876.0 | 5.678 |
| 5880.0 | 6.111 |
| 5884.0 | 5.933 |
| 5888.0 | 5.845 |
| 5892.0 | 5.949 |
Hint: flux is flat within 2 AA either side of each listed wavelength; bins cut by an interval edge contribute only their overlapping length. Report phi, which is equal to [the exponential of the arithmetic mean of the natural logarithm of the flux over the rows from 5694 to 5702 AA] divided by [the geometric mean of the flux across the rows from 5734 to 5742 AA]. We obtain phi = 0.8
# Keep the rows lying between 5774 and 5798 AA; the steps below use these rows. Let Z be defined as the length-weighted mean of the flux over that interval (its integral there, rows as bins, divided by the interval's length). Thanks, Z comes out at 7.7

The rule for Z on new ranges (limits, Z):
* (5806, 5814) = 7.4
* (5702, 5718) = 8.4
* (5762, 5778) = 7.6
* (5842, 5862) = 6.2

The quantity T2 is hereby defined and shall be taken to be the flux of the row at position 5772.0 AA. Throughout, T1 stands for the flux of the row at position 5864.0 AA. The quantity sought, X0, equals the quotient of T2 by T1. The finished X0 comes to 1.25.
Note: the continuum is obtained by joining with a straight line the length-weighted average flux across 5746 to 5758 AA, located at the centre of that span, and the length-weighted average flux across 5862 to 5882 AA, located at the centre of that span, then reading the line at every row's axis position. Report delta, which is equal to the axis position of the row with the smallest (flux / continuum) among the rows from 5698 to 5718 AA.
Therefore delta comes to 5700.0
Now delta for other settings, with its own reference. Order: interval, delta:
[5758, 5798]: 5772.0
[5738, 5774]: 5772.0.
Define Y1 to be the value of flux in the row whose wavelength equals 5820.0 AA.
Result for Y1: 5.954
